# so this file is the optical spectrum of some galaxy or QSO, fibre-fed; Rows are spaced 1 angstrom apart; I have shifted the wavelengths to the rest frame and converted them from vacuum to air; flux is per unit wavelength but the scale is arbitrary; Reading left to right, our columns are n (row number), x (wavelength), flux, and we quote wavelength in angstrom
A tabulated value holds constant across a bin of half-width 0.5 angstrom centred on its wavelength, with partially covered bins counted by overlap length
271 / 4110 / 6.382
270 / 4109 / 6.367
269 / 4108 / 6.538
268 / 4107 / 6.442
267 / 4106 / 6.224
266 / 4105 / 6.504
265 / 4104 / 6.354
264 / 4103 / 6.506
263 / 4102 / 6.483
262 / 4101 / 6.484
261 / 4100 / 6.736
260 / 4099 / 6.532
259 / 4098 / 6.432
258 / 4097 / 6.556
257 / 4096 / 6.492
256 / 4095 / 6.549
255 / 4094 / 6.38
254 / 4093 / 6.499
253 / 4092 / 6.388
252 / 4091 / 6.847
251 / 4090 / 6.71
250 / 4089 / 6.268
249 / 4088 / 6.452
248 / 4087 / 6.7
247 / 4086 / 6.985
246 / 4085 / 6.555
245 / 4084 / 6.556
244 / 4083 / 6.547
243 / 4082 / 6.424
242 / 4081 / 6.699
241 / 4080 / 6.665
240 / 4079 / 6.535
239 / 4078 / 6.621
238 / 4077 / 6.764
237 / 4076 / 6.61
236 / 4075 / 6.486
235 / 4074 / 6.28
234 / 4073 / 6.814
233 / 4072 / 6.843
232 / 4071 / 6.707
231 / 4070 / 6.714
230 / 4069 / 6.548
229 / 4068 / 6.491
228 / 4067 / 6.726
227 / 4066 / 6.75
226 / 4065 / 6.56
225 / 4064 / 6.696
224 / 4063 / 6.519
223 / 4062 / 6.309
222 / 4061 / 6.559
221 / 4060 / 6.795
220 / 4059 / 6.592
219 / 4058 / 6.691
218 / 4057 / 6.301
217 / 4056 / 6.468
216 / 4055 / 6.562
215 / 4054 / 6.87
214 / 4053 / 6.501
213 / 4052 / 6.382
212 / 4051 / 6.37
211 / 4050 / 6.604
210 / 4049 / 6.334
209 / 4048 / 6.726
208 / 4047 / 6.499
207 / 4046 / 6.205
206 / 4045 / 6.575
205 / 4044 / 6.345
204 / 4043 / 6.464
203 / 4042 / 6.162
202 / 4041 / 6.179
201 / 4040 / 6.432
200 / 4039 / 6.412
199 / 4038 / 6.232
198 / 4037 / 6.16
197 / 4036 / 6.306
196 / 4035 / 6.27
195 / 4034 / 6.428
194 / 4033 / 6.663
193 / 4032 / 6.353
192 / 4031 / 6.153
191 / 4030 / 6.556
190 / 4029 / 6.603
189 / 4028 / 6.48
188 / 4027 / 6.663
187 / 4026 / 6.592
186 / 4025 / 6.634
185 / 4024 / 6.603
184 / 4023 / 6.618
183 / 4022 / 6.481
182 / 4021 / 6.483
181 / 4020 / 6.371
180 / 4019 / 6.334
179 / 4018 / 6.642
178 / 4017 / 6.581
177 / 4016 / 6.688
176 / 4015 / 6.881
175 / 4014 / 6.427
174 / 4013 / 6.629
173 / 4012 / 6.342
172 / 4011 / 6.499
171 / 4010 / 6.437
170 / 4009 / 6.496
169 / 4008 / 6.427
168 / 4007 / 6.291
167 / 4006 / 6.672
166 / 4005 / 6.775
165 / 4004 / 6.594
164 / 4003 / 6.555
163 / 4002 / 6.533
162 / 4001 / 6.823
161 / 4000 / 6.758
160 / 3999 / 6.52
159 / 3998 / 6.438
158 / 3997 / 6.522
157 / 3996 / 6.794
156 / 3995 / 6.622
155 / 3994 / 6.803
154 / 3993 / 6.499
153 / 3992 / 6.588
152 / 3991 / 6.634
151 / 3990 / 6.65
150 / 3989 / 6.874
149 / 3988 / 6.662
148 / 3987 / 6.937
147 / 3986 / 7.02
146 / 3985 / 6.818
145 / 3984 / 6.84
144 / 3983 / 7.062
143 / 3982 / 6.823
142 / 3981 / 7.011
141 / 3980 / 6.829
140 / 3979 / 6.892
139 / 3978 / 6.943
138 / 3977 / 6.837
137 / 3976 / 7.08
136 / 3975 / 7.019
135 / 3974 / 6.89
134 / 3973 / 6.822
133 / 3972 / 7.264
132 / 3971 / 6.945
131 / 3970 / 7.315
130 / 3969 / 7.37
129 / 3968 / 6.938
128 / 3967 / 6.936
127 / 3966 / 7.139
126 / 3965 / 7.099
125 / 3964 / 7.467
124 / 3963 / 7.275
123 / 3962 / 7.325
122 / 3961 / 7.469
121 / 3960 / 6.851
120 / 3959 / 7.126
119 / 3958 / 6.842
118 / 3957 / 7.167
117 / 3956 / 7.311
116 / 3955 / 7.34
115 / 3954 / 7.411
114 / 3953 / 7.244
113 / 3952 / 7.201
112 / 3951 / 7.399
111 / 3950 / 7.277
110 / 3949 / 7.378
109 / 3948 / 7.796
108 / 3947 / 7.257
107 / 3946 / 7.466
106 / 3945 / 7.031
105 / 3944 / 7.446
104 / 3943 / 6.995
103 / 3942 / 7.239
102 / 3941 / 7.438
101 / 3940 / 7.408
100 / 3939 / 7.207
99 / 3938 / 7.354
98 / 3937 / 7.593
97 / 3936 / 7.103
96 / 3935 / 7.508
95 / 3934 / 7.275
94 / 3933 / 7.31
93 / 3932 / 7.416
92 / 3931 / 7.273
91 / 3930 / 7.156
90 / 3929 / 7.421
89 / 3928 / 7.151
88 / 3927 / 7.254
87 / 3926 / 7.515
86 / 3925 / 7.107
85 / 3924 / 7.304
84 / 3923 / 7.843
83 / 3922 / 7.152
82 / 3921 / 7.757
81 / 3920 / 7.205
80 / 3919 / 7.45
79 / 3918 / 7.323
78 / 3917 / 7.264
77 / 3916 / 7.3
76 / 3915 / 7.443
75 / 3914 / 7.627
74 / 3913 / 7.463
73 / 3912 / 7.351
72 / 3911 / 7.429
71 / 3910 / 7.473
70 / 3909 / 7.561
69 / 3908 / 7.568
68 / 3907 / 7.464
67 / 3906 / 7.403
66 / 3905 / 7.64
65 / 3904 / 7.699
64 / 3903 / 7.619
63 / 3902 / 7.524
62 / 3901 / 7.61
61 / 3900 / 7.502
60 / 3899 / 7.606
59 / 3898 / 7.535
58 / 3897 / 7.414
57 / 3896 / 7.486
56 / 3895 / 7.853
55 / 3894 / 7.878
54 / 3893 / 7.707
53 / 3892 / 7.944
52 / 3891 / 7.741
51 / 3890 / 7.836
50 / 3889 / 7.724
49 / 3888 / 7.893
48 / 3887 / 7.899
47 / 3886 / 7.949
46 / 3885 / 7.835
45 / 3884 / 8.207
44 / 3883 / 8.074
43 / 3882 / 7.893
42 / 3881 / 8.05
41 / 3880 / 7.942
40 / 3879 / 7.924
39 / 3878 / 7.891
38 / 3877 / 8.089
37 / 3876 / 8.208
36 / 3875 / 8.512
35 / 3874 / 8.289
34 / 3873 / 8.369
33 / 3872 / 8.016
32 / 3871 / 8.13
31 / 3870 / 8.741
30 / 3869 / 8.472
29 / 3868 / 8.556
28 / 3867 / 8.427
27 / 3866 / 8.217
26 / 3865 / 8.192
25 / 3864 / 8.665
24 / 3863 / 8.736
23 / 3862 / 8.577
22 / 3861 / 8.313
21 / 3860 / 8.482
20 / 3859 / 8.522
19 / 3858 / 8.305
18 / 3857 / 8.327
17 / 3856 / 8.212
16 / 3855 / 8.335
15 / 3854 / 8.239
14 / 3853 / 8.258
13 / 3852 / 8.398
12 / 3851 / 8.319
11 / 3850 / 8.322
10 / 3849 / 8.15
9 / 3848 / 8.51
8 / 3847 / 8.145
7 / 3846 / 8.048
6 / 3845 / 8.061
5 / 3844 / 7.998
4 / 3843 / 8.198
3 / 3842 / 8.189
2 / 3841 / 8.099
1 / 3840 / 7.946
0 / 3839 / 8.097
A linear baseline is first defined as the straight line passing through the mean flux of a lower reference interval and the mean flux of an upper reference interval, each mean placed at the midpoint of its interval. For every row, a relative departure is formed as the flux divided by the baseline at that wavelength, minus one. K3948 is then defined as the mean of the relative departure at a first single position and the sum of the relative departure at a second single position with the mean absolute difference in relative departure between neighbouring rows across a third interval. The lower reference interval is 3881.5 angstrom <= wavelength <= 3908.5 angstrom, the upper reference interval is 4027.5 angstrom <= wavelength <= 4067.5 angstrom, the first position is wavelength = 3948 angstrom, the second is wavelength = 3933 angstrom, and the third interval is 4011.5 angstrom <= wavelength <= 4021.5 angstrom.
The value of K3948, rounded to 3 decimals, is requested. 0.043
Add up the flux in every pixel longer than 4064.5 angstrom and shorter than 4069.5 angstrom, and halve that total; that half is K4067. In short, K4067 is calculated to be 16.5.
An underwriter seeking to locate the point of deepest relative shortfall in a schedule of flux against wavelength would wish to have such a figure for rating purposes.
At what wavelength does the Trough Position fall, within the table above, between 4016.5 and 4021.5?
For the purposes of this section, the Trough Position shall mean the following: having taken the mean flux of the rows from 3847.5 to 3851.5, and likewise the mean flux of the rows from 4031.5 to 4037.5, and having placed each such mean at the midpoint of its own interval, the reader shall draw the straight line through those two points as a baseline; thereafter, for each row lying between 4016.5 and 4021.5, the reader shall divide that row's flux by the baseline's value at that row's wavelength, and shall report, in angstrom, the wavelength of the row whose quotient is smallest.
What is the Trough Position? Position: 4019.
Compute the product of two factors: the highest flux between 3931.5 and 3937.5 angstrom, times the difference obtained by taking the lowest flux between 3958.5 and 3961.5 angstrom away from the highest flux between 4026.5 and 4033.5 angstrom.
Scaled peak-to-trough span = -1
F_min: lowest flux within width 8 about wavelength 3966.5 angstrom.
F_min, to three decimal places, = 6.936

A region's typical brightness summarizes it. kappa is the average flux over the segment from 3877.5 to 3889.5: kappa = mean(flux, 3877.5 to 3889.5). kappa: 7.9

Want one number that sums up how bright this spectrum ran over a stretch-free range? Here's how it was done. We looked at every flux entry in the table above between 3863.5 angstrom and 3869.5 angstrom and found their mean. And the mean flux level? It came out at 8.4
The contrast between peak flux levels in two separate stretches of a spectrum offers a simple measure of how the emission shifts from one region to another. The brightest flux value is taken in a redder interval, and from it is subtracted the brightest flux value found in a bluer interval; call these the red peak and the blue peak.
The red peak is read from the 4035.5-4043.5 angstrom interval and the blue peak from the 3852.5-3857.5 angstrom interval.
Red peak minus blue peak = -1.87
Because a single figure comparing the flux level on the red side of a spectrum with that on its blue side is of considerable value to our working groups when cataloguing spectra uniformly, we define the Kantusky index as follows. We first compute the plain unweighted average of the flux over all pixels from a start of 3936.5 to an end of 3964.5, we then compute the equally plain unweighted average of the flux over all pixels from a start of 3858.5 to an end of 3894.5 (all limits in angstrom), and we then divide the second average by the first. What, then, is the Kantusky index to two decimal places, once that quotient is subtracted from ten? 8.88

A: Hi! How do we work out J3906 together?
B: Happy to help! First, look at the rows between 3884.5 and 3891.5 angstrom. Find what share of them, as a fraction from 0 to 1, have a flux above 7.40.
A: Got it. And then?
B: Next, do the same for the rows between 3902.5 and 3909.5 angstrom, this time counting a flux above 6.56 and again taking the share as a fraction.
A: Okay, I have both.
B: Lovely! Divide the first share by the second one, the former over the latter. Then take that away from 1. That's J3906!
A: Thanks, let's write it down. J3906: 0.0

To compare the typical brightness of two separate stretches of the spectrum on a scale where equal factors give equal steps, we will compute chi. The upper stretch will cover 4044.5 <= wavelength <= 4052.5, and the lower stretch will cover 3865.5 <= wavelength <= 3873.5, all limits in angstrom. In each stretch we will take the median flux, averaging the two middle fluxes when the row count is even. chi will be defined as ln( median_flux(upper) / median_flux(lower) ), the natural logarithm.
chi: -0.27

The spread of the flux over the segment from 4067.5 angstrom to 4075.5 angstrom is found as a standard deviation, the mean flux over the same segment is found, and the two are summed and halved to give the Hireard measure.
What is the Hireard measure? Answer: 3.4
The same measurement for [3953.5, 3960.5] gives 3.7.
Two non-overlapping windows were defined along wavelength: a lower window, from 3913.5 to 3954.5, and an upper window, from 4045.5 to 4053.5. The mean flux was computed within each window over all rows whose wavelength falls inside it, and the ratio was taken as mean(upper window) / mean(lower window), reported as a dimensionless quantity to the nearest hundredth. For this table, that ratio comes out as 0.88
